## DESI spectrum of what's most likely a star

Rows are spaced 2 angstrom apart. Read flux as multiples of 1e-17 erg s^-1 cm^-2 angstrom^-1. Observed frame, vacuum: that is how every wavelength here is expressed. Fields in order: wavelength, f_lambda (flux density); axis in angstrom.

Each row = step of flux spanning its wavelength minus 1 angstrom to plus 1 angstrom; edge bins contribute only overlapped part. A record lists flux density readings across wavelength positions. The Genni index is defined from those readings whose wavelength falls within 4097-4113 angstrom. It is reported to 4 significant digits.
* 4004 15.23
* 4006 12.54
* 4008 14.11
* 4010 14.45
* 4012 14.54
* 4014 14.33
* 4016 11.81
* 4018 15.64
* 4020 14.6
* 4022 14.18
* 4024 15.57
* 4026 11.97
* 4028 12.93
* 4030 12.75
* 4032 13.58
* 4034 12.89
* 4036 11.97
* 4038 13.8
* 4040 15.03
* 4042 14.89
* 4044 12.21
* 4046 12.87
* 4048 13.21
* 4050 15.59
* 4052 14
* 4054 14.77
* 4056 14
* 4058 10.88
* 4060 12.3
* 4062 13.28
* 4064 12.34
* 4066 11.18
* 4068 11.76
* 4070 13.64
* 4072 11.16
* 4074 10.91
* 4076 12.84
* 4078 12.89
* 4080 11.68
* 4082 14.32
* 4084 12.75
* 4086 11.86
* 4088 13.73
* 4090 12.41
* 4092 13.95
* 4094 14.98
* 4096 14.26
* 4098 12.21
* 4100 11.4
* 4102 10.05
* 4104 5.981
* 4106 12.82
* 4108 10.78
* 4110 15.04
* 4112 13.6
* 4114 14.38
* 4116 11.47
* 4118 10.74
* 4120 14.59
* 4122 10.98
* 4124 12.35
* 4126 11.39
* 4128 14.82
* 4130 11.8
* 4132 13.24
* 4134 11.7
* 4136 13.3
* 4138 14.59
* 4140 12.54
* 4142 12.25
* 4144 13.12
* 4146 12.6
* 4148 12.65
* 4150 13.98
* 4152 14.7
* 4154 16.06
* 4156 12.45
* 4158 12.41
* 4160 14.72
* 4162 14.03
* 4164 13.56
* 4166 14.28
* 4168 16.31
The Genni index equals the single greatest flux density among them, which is 15.04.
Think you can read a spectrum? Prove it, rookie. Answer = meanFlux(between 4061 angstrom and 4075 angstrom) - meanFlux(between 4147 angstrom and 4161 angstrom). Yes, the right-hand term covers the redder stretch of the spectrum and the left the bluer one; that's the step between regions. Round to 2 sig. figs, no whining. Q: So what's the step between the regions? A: -1.8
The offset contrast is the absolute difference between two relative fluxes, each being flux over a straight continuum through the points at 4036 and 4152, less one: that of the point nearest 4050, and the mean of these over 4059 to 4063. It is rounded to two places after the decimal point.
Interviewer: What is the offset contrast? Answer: 0.25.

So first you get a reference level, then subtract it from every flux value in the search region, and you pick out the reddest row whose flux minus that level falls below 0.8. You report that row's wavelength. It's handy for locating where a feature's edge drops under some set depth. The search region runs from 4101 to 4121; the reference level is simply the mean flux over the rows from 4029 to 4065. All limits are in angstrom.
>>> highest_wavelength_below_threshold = 4118 angstrom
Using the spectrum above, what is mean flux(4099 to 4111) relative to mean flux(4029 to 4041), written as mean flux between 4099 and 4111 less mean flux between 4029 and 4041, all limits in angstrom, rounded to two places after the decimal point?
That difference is -2.32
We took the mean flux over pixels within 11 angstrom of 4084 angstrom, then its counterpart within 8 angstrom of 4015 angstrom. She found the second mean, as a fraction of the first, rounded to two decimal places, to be 1.10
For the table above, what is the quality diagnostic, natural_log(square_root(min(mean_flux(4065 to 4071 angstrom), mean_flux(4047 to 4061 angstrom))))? 1.25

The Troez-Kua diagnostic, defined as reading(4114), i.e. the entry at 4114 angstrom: 14.38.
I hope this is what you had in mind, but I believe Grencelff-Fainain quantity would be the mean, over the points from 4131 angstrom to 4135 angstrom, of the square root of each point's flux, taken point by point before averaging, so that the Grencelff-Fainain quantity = 3.53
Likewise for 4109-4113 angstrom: 3.78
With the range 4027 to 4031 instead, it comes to 3.58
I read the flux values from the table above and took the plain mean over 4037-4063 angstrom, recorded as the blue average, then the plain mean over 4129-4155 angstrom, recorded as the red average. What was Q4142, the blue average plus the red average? 26.9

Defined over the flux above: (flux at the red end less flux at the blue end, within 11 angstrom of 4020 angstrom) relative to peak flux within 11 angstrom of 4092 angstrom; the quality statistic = -0.11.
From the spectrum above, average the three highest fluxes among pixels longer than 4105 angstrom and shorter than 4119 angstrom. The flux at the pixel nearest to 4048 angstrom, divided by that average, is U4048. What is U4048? 0.92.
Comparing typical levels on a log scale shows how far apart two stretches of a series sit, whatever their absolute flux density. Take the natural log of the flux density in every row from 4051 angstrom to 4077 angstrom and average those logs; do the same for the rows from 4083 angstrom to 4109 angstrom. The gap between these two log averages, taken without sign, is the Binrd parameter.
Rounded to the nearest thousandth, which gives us 0.054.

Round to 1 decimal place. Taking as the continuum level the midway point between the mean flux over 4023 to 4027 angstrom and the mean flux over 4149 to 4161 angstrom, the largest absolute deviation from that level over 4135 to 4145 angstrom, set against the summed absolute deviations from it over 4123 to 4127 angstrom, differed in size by 2.4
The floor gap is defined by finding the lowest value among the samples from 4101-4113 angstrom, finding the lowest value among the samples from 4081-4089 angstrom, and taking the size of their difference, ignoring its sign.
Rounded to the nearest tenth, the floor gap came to 5.9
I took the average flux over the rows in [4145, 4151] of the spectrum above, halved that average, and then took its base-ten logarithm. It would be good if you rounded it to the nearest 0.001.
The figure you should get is 0.815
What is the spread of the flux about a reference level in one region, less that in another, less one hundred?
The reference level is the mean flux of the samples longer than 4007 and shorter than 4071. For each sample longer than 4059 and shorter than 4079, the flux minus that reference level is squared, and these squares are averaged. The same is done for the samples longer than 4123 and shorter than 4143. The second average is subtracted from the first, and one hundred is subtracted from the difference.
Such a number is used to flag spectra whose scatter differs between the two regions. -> -99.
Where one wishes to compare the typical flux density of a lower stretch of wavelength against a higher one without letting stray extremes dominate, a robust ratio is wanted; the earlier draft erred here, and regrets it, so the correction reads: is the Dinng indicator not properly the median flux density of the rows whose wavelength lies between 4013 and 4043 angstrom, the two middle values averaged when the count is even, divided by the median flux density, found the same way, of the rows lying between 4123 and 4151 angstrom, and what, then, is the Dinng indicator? 1.09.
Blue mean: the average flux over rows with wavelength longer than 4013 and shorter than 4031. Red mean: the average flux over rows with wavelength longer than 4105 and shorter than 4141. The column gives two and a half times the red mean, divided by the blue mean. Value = 2.32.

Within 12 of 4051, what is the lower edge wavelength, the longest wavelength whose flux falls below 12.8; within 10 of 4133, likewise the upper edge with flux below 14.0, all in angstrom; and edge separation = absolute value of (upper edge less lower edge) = 82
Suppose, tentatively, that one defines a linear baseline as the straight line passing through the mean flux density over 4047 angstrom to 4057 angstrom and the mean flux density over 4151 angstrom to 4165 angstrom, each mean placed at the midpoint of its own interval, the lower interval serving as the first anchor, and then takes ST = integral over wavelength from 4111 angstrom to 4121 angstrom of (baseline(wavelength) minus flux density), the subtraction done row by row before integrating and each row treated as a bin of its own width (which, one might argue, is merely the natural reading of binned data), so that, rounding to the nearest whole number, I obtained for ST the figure 12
